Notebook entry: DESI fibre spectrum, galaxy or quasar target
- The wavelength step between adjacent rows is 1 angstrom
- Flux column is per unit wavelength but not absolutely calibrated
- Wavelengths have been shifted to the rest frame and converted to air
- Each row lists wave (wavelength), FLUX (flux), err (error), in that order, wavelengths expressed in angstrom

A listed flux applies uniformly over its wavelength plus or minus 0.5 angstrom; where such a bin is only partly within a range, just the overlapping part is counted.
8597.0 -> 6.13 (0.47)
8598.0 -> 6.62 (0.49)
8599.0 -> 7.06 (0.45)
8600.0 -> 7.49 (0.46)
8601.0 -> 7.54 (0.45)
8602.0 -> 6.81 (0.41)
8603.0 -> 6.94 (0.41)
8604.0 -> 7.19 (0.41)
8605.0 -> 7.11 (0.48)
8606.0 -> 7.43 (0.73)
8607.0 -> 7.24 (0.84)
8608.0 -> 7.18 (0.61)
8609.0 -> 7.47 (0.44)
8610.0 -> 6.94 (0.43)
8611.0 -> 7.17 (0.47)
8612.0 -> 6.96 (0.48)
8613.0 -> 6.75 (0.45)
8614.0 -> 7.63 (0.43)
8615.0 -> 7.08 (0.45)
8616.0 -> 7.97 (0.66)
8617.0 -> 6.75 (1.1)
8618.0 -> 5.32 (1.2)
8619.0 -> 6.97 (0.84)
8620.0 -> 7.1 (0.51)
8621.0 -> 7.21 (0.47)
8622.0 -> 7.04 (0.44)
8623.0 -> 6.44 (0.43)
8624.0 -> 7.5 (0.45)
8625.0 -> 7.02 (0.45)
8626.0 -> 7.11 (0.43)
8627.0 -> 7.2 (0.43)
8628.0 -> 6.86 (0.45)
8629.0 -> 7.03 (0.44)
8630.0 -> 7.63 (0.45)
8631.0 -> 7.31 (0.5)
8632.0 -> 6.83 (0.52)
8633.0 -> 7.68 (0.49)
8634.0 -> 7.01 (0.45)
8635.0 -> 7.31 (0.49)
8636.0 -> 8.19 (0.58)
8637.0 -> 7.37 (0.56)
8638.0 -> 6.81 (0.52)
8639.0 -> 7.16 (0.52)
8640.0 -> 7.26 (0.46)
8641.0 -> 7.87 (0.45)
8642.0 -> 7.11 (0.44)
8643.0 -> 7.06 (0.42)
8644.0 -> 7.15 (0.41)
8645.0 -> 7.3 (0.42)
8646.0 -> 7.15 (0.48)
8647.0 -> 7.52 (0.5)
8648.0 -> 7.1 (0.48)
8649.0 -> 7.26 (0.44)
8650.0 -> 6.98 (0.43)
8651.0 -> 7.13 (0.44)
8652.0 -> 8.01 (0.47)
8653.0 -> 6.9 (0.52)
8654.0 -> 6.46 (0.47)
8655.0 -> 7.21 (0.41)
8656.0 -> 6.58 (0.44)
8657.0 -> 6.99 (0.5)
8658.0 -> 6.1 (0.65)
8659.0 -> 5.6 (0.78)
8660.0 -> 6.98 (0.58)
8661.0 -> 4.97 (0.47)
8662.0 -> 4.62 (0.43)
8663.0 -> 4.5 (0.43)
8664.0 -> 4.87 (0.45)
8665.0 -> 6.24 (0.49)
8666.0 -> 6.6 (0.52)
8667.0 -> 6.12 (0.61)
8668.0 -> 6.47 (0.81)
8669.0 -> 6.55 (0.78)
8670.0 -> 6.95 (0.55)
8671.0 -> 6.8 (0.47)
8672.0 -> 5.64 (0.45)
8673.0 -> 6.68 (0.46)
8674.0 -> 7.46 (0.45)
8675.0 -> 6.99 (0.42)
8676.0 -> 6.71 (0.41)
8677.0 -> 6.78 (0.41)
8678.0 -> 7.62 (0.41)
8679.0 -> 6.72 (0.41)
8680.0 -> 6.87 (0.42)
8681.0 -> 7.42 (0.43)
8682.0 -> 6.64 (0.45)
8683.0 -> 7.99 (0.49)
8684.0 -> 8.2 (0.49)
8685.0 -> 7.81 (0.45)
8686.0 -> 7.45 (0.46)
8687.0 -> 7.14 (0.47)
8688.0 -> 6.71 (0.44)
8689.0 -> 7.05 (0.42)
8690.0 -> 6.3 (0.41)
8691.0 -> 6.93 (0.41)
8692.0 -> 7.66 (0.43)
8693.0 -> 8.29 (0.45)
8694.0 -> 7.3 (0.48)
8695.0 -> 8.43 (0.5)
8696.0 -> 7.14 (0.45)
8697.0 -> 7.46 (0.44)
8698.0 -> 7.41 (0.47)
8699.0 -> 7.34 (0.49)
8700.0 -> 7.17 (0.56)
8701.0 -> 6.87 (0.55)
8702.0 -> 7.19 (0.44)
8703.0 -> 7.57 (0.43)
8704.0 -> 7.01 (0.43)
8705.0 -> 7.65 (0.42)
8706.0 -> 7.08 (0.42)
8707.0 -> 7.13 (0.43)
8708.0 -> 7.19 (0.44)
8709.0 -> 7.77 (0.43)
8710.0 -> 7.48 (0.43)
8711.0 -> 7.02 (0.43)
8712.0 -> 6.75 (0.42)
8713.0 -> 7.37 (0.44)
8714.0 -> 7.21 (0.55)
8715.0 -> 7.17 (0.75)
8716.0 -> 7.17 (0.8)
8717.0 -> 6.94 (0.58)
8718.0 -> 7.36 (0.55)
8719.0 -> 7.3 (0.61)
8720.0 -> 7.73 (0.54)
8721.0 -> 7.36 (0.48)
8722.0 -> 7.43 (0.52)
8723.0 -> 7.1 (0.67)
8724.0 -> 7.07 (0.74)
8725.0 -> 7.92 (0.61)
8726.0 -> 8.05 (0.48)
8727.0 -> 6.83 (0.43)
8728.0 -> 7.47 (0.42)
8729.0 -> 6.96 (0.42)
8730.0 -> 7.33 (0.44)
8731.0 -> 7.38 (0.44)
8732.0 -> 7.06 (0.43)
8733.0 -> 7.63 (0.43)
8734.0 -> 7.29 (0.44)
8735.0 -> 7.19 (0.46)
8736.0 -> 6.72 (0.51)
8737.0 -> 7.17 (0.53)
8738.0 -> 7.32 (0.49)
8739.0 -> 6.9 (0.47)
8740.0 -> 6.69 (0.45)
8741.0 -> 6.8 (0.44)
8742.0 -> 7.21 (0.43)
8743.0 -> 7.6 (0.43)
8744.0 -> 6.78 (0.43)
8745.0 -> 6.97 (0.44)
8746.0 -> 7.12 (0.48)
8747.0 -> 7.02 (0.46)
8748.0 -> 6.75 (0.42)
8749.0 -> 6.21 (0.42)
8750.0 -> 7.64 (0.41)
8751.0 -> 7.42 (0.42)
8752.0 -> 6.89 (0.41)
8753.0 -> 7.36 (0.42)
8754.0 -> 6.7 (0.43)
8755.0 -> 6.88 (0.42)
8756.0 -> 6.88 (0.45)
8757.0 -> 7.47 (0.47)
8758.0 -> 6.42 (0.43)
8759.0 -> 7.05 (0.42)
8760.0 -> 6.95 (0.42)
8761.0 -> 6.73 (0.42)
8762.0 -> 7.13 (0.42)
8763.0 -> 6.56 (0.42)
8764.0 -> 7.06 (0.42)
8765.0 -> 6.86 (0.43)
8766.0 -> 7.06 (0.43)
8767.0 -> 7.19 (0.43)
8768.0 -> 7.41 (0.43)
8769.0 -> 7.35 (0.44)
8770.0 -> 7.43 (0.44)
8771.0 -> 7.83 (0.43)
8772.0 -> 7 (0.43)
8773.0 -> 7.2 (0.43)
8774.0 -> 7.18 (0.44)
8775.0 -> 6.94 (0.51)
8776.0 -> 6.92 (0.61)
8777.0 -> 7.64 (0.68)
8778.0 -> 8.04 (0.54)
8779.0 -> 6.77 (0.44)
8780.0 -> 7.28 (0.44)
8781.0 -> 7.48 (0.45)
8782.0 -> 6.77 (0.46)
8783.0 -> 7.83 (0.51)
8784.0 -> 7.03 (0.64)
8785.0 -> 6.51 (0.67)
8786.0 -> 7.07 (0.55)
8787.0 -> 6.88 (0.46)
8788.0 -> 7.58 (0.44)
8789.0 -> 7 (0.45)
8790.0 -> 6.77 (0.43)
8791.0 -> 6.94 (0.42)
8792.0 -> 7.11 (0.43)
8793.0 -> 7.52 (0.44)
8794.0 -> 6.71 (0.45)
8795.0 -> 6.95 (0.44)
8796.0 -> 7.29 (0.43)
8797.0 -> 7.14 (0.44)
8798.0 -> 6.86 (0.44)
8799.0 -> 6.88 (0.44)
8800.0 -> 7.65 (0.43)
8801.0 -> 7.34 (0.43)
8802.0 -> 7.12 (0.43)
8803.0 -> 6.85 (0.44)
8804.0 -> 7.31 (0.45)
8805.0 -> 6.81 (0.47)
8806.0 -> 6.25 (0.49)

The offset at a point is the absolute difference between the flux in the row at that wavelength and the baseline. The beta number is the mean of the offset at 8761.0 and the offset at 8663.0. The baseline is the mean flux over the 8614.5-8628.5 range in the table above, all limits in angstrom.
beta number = 1.4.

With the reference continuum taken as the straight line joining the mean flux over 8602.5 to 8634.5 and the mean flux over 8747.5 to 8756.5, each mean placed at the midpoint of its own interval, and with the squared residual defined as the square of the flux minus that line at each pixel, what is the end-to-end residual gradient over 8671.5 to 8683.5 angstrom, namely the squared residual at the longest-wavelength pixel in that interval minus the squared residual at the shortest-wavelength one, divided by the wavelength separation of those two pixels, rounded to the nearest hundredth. -0.10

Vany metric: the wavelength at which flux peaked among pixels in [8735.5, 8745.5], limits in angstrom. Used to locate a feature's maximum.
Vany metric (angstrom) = 8743.0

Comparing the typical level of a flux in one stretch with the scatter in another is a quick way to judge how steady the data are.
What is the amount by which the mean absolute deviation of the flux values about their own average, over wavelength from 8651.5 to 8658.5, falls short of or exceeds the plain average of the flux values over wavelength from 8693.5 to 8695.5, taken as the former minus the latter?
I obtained -7.43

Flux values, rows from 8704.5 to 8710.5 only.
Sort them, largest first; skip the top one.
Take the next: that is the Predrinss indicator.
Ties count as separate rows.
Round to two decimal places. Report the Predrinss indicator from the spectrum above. 7.65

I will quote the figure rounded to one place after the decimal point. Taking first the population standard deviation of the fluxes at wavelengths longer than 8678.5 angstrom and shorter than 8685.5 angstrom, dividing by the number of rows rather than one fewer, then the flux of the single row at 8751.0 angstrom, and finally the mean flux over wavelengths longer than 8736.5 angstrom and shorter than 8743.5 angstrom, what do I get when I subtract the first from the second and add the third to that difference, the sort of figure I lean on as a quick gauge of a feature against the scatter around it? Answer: 13.9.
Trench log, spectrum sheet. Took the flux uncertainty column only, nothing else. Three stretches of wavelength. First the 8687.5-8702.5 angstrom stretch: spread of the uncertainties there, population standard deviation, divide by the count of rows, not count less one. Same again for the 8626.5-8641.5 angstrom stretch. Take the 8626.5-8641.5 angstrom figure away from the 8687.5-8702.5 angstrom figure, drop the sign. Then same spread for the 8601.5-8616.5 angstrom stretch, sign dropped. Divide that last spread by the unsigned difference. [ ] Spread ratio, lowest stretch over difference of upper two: 214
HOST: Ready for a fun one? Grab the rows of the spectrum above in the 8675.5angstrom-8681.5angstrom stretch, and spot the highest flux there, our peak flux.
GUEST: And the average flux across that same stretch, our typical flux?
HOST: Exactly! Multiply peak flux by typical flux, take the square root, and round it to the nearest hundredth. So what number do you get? 7.31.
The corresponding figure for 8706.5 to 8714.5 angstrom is 7.50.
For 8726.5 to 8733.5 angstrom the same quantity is 7.43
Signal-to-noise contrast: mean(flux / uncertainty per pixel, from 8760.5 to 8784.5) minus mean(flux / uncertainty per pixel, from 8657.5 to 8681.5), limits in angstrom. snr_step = 2.6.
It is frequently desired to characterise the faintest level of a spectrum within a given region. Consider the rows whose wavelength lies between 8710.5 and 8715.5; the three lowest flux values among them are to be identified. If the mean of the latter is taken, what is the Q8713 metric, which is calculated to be 6.98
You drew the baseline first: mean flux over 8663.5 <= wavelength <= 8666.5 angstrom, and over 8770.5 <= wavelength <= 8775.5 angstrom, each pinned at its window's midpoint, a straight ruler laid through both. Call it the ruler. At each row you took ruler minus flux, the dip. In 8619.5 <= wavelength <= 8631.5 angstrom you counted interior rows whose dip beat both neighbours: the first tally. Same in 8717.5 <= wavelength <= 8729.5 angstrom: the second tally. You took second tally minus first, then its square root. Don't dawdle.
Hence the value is 1.0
